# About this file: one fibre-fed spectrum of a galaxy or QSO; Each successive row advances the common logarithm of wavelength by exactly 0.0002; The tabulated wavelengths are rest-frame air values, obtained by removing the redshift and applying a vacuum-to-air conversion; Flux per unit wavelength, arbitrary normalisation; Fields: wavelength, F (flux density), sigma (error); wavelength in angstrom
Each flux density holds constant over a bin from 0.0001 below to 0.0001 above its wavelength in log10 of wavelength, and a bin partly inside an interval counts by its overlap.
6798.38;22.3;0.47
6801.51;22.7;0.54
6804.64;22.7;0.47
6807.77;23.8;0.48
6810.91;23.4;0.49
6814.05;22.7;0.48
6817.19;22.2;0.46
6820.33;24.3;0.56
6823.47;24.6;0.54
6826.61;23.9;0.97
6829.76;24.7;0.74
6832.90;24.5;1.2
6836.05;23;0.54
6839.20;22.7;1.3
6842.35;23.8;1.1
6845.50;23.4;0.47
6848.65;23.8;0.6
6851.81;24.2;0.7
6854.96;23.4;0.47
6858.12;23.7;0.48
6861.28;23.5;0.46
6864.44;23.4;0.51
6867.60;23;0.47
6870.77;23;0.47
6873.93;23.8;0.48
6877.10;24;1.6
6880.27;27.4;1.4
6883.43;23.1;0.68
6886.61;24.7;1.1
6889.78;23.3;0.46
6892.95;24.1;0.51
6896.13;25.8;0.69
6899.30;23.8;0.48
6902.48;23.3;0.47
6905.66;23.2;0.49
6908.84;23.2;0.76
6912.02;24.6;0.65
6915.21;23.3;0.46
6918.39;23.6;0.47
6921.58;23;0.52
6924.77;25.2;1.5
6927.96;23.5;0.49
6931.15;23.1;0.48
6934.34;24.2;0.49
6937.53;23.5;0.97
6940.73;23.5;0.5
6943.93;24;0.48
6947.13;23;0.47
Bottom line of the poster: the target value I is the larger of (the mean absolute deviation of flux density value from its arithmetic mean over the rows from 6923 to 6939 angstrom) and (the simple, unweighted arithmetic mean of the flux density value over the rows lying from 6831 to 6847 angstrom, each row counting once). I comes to 23.48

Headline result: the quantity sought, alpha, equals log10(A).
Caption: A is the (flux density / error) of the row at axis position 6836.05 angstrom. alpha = 1.629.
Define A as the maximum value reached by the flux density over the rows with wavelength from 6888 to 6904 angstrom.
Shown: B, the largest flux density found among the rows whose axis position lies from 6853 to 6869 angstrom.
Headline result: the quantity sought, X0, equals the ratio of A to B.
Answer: 1.09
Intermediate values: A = 25.8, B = 23.7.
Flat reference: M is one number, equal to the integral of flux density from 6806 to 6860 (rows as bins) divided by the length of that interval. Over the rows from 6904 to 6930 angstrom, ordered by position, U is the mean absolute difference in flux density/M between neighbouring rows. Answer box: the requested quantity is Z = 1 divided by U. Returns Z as 22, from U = 0.045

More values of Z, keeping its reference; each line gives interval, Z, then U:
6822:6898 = 25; 0.040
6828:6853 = 38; 0.026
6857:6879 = 83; 0.012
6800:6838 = 31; 0.032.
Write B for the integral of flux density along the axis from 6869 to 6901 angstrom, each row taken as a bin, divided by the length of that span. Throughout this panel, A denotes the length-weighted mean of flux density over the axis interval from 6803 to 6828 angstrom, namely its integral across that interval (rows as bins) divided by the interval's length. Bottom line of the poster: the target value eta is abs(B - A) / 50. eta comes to 0.0168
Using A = 23.4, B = 24.3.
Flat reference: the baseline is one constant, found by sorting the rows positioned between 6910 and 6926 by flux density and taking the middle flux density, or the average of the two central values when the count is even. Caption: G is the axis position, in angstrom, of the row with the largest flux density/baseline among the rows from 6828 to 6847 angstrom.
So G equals 6829.76 angstrom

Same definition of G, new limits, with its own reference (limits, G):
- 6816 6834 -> 6829.76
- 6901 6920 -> 6912.02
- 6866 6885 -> 6880.27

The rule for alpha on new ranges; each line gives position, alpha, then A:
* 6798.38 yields 1.676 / 47.4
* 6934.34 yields 1.694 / 49.4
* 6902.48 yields 1.695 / 49.6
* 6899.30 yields 1.695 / 49.6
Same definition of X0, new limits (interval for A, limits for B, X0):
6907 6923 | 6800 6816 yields 1.03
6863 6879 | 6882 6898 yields 0.93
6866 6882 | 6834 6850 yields 1.15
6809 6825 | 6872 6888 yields 0.90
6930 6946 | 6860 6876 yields 1.02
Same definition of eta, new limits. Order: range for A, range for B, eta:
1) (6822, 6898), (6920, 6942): 0.0046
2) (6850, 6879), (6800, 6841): 0.0022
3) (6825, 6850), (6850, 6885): 0.0027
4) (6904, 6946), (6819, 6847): 0.0041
